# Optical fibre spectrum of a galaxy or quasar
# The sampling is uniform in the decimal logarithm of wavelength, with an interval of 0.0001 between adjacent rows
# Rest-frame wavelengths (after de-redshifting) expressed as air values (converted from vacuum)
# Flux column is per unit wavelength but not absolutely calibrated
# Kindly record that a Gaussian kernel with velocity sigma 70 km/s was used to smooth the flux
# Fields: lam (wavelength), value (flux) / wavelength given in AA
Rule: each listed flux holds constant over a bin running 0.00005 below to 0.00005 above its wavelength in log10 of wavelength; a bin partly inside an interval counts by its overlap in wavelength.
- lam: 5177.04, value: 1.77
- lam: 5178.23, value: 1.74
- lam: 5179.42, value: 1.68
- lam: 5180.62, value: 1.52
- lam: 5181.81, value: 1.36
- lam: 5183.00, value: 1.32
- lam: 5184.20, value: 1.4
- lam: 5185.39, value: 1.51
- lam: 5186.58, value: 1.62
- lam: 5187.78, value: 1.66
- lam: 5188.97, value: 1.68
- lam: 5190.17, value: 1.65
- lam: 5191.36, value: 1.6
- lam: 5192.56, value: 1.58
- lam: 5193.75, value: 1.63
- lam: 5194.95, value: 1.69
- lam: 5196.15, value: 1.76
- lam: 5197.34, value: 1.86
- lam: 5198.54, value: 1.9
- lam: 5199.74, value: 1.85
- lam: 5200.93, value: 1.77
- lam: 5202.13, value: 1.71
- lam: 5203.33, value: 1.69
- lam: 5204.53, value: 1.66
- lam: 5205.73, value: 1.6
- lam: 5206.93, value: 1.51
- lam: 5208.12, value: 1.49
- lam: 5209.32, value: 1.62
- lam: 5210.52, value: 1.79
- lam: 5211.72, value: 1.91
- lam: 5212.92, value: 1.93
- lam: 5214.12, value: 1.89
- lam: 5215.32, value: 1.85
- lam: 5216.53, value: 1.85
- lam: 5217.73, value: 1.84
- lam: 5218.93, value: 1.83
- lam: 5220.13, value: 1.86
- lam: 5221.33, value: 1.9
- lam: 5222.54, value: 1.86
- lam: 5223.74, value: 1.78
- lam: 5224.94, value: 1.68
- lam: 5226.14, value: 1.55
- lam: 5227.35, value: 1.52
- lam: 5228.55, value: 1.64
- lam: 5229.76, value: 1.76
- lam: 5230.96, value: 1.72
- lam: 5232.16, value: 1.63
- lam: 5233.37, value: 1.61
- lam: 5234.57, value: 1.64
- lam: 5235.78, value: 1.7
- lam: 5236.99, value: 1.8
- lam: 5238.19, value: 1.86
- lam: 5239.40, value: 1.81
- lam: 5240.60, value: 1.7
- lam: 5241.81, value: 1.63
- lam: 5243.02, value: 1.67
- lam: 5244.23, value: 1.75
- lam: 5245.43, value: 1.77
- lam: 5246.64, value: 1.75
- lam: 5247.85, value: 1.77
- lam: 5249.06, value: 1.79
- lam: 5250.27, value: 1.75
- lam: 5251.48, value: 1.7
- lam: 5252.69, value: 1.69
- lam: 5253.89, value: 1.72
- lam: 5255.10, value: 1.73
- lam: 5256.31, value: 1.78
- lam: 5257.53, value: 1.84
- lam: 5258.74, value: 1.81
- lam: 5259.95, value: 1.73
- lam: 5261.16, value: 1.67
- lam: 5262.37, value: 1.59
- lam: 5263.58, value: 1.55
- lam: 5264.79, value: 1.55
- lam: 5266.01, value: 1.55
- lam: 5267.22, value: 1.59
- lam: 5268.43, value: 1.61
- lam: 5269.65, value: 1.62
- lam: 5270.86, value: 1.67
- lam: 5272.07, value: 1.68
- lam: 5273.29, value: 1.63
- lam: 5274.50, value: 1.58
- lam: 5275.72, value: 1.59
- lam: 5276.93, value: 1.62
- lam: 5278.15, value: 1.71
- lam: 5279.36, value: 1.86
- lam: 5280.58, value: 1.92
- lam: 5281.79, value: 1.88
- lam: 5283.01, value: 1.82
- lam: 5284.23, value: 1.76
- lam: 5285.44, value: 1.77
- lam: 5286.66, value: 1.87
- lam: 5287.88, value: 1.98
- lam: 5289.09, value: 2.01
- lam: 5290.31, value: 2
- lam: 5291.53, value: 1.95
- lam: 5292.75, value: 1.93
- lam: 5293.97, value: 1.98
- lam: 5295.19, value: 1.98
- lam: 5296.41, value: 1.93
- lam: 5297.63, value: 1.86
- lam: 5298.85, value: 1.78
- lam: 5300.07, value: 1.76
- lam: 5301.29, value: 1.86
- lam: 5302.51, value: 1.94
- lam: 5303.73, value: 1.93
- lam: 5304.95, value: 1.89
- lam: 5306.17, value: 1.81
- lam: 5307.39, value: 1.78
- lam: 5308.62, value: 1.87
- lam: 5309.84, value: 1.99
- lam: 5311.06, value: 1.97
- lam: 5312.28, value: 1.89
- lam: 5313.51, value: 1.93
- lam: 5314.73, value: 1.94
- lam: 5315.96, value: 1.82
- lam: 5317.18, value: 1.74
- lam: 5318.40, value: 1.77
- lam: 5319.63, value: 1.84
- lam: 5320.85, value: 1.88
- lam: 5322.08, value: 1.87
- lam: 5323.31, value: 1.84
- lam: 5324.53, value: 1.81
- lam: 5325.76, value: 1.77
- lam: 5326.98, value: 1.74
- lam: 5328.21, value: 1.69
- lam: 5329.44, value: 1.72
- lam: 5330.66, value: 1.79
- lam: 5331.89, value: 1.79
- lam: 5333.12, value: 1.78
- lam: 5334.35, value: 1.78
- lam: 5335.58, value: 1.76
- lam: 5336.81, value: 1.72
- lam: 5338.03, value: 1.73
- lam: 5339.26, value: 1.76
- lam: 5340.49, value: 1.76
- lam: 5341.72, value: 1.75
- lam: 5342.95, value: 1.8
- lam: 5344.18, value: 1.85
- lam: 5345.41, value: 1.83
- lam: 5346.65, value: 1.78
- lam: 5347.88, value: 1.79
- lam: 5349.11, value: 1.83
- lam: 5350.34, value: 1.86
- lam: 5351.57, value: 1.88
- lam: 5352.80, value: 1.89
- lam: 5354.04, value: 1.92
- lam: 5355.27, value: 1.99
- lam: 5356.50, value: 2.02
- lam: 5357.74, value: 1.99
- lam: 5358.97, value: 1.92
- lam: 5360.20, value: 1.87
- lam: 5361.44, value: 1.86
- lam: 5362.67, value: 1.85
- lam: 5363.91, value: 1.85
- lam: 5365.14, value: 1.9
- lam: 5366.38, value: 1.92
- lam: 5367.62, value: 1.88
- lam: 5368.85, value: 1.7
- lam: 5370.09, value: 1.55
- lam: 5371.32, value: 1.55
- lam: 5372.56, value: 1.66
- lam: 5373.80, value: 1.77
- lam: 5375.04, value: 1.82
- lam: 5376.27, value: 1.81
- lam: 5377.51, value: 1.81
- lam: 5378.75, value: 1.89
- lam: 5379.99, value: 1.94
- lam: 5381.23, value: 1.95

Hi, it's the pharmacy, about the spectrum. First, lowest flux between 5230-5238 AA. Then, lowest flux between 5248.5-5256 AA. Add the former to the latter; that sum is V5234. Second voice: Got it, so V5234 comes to 3.30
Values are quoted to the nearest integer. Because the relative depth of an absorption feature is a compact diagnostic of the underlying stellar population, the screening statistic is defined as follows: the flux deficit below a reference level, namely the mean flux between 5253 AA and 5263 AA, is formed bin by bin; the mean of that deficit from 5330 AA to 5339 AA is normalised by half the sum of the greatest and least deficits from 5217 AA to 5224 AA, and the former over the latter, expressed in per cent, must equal 29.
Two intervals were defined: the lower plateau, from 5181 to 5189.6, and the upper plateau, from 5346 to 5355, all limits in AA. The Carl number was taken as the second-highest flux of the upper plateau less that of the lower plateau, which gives 0.23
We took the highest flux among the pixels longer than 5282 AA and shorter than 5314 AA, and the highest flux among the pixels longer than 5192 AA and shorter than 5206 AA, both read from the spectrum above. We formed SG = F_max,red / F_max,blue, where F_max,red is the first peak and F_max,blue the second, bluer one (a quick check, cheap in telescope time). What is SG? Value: 1.06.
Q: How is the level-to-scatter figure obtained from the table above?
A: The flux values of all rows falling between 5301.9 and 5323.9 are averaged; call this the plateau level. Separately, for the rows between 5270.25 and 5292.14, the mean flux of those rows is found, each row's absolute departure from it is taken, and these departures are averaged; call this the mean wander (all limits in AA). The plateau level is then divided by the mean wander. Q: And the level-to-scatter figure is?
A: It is 15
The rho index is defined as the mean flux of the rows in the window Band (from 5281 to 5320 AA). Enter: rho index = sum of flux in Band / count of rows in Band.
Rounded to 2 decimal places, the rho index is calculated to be 1.88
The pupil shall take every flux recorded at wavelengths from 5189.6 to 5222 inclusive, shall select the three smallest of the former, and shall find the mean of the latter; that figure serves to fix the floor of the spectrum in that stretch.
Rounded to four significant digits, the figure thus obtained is 1.527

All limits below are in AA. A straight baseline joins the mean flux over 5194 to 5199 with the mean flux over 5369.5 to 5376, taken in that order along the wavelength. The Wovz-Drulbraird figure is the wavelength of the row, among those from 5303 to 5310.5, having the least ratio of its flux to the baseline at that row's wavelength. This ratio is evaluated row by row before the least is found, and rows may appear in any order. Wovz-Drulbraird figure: 5307.39 AA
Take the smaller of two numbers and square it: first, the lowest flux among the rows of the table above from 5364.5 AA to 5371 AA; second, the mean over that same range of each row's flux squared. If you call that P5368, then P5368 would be 2.4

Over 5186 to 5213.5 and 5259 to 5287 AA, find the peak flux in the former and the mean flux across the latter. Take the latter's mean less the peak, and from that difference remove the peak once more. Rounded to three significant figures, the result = -2.17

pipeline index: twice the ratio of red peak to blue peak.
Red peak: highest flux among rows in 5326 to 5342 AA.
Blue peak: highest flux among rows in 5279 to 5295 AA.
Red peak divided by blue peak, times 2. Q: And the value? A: 1.78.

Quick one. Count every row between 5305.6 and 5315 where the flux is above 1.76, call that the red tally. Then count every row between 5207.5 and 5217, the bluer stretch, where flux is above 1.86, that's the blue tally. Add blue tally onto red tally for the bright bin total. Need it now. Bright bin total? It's 11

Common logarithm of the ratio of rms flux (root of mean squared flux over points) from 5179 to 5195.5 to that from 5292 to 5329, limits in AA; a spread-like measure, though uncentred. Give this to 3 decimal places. -0.074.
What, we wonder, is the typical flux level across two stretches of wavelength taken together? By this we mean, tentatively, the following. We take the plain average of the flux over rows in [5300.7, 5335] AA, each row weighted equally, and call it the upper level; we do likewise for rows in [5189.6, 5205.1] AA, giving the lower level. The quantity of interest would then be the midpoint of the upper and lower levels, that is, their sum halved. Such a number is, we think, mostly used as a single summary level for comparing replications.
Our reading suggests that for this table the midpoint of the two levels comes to 1.78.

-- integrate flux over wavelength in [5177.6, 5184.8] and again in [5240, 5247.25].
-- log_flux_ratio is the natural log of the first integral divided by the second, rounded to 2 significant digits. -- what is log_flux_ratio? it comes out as -0.14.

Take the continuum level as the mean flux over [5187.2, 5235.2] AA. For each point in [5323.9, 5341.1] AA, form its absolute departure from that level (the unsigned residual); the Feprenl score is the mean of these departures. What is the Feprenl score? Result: 0.039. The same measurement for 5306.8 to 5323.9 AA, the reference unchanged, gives 0.143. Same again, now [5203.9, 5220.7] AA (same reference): 0.141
